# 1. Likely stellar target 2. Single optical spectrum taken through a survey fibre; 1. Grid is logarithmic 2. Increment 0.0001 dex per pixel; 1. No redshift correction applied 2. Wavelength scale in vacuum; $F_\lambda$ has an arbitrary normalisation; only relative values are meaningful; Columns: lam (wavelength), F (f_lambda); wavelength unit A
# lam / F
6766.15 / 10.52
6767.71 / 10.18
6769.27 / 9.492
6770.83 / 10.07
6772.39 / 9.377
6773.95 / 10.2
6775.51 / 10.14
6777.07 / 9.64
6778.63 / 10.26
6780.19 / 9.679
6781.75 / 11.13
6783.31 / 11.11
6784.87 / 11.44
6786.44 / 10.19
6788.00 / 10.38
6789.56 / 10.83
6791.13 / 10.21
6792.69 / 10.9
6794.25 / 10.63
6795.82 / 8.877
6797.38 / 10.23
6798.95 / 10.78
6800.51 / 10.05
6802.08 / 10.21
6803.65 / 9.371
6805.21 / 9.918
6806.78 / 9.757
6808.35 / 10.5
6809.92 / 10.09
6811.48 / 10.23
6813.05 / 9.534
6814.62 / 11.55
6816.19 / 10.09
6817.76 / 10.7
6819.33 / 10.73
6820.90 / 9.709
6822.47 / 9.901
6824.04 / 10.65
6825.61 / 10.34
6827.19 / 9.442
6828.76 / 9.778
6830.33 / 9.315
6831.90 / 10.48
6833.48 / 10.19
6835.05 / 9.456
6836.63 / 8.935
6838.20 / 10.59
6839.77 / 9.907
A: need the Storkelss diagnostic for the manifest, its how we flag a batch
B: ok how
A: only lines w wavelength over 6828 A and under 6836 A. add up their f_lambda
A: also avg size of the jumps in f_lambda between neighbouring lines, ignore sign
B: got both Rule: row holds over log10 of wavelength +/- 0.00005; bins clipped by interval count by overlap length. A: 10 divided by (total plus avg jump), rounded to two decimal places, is 0.20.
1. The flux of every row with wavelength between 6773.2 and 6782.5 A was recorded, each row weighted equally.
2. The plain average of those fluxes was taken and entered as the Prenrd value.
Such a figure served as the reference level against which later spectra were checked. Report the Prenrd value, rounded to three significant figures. 10.2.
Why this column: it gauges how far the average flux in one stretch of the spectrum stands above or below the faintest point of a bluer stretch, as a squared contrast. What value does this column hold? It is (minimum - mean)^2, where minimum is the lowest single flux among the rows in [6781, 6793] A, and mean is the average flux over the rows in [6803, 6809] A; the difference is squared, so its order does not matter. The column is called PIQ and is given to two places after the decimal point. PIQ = 0.09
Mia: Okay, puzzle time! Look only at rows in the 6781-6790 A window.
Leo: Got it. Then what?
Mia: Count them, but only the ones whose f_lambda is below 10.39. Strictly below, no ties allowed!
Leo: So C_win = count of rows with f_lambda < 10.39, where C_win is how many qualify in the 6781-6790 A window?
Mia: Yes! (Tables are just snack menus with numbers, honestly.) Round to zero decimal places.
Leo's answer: 2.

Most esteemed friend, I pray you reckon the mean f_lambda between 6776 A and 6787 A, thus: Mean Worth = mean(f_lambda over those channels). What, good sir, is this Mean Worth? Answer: 10.49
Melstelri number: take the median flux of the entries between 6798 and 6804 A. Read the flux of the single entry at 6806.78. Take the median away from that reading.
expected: -0.4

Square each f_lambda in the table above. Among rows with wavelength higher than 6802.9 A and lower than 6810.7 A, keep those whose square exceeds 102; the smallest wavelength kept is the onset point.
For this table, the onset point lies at 6808.35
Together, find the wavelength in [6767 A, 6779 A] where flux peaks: 6778.63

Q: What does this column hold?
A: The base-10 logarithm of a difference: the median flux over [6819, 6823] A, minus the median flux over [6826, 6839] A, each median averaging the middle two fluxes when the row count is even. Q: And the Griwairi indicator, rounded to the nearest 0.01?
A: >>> -0.55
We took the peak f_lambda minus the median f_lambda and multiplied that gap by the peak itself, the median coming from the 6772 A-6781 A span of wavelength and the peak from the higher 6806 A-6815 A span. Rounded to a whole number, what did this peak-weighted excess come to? 19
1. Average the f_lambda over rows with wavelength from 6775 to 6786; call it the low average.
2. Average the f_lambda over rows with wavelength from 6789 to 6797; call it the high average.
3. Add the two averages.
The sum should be 20.8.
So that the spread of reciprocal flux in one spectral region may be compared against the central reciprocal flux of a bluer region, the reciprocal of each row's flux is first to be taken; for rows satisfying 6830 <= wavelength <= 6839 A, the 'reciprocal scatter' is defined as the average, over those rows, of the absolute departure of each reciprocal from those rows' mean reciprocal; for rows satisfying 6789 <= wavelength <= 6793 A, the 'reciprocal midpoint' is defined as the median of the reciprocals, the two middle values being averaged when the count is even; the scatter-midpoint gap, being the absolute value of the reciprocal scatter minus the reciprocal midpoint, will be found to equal 0.086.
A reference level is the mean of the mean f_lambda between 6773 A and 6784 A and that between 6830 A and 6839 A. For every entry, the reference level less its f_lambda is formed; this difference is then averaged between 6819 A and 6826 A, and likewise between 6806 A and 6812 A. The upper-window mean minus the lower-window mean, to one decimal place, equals -0.1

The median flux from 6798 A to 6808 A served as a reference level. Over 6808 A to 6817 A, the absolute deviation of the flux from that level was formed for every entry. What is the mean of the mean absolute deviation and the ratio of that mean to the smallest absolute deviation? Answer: 2.60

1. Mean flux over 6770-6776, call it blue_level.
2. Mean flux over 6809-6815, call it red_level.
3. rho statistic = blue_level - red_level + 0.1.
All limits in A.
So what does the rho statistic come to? -0.3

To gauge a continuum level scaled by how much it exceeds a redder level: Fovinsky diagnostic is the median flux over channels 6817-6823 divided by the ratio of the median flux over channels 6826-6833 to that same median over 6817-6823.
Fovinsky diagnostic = 11.0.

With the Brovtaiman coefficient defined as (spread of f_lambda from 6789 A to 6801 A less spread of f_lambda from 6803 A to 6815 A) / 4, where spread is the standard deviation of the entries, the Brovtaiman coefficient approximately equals -0.005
